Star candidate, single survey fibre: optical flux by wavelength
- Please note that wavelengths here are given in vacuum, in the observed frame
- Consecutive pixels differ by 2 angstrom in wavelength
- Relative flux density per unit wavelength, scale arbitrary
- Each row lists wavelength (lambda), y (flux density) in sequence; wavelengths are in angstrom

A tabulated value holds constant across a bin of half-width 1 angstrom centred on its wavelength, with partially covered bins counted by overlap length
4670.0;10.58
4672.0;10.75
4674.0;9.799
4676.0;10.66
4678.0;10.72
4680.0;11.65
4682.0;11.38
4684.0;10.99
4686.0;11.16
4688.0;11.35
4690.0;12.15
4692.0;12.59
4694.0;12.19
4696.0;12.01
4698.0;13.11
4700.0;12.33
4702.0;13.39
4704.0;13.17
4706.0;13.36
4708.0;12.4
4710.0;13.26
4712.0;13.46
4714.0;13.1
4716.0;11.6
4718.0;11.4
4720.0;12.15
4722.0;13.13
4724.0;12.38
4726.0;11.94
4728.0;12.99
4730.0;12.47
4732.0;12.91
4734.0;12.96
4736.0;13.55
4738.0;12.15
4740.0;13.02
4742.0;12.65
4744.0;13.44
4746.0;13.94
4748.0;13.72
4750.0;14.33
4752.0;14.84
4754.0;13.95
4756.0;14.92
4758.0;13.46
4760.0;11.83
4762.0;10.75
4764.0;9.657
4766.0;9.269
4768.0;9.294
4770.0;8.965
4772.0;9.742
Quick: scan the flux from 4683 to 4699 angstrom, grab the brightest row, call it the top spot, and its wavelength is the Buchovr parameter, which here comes 4698.0 angstrom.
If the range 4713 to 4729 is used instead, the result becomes 4722.0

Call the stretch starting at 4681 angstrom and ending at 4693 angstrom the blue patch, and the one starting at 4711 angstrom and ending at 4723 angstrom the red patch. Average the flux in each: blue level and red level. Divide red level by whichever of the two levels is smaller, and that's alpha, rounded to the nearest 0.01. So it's 1.07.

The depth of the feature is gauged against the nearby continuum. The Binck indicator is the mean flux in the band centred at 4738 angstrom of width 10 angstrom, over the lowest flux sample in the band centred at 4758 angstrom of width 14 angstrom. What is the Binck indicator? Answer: 1.33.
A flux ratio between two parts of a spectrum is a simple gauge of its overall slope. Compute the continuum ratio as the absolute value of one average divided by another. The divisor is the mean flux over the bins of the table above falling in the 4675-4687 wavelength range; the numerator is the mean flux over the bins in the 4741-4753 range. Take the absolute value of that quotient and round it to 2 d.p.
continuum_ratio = 1.25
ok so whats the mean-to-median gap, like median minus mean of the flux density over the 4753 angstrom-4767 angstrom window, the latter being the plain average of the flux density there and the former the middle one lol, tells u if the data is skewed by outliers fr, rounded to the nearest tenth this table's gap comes -0.1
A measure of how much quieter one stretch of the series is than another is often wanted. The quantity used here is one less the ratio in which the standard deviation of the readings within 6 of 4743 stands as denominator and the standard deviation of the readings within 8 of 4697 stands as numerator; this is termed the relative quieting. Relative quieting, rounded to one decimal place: 0.2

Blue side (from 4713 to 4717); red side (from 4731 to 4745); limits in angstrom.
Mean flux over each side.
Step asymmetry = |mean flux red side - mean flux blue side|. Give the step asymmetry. 0.6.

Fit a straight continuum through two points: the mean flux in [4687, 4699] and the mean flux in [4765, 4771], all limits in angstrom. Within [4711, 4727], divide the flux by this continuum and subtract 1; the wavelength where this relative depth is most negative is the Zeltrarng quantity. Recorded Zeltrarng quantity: 4718.0 angstrom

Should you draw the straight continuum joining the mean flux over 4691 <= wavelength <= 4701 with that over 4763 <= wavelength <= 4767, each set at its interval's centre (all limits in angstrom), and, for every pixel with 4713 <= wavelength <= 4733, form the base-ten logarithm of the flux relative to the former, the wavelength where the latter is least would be 4718.0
